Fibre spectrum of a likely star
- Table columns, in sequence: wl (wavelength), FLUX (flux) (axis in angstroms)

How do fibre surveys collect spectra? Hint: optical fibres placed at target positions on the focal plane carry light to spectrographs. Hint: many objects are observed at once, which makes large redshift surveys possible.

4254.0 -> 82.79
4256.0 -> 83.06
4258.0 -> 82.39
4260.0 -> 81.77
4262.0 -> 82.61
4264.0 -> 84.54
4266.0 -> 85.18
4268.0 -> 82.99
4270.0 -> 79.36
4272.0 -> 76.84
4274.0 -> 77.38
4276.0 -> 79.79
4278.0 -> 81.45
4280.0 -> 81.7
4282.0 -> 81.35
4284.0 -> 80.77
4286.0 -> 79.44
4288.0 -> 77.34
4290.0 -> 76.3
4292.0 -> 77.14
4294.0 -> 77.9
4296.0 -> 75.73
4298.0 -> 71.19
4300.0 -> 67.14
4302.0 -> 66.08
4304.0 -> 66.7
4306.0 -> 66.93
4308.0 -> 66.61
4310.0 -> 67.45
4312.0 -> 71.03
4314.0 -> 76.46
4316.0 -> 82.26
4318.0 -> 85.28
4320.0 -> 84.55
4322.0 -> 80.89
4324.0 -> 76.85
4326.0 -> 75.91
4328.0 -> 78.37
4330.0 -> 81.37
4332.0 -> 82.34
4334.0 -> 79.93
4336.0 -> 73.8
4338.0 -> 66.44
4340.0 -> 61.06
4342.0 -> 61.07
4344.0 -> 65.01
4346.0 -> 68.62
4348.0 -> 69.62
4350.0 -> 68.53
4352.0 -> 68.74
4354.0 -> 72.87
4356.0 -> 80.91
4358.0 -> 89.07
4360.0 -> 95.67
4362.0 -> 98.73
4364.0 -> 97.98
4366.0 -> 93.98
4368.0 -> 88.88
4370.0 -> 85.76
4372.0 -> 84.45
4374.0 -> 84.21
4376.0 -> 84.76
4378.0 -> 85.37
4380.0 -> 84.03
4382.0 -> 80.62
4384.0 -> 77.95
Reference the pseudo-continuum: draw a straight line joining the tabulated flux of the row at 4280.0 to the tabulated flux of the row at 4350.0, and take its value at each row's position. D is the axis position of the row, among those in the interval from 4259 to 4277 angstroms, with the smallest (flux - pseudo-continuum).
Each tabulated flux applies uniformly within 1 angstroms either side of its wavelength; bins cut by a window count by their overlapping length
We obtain 4272.0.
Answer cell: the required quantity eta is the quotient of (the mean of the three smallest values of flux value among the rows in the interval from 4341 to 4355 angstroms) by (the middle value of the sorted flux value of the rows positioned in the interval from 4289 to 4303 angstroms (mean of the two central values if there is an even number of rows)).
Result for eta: 0.86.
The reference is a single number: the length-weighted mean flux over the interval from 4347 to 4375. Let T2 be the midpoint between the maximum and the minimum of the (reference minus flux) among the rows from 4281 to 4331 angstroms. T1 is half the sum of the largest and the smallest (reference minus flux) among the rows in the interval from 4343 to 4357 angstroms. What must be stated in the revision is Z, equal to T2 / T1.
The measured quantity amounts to 0.8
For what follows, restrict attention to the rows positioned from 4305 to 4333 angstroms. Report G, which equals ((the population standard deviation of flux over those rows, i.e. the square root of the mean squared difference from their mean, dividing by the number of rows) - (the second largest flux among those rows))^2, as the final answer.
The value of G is 6123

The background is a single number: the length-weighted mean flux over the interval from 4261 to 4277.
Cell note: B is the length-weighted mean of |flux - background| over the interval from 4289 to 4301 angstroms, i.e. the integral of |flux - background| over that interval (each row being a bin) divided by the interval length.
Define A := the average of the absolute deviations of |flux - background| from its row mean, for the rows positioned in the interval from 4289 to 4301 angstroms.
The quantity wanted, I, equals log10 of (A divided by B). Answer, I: -0.31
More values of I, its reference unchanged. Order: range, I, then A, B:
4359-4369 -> -0.68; 2.9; 14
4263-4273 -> -0.48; 1.0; 3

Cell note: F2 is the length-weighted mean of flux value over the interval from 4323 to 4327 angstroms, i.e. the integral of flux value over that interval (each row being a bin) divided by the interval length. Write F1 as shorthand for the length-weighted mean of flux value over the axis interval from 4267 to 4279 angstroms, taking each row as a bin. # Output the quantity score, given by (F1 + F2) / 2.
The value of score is 78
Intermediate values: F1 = 80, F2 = 76.4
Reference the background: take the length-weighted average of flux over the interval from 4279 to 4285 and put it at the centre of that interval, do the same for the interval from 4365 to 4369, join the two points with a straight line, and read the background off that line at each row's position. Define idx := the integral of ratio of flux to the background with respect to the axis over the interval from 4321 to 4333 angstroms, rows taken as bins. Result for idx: 11.0 angstroms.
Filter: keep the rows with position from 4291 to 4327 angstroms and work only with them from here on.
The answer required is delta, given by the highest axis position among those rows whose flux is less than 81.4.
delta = 4326.0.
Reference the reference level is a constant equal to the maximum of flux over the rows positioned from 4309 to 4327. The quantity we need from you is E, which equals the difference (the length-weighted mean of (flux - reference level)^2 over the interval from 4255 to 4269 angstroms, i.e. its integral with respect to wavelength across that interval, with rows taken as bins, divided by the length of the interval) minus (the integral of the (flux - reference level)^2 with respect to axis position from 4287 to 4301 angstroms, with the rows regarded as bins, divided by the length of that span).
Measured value -121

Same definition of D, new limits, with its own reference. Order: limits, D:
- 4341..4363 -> 4342.0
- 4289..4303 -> 4302.0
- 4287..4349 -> 4302.0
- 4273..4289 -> 4274.0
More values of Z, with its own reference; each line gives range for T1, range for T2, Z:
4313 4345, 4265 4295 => 0.3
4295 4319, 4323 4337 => 0.7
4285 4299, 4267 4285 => 0.5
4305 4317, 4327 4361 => 0.6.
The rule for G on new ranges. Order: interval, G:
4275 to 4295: 6327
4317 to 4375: 7672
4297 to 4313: 4780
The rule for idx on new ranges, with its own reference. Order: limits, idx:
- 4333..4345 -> 9.3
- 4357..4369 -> 12.4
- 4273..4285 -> 11.9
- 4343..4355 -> 9.3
